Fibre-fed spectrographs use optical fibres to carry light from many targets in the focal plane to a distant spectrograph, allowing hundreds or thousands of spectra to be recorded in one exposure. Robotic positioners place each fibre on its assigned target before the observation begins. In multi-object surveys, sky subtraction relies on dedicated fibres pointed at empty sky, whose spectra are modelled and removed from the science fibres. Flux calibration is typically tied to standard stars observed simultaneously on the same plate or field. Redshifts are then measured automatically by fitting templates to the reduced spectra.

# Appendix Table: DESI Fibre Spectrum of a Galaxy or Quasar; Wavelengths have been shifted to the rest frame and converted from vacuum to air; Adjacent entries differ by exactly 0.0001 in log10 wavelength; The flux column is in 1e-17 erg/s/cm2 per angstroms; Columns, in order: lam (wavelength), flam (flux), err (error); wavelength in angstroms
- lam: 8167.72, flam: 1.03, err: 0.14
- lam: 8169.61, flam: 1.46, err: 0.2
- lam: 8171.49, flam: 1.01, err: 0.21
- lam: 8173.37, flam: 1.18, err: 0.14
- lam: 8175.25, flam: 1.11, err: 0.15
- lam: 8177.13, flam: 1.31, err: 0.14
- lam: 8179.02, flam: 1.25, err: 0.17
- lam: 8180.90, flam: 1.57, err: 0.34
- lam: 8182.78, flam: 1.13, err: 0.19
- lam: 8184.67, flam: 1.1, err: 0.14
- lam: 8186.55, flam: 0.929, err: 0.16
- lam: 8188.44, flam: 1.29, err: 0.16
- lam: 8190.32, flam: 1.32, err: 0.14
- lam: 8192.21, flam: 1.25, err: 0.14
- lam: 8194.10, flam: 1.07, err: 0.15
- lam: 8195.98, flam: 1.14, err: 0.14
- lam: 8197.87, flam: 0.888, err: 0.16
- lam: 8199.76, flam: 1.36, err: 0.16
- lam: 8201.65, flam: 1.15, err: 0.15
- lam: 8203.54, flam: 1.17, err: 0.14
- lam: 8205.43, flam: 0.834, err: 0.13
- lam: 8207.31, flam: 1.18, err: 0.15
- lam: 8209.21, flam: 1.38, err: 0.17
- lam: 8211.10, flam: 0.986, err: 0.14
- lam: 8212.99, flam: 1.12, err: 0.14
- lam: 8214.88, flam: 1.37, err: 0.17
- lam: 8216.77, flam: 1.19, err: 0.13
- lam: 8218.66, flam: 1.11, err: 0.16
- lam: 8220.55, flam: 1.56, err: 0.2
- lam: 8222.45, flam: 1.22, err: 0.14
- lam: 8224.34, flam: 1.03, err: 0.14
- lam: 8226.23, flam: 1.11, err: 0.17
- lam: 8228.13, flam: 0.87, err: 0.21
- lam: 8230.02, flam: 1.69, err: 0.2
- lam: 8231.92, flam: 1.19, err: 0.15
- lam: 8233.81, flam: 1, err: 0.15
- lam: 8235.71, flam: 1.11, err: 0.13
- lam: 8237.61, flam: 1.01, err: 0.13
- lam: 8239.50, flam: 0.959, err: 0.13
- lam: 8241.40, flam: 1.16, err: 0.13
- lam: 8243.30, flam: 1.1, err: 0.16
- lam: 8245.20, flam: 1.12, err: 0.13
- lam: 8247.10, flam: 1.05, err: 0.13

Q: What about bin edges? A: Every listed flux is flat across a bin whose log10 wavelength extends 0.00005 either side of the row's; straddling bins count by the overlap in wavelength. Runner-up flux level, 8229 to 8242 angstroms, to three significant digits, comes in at 1.19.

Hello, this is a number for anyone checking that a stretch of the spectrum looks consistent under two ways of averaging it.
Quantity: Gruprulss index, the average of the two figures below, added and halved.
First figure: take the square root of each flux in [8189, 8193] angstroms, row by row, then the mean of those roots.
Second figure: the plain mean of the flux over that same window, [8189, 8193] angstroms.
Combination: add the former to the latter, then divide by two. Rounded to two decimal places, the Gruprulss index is 1.21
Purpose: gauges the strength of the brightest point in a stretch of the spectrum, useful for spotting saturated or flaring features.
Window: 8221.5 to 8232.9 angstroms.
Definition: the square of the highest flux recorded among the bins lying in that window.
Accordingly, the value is 2.86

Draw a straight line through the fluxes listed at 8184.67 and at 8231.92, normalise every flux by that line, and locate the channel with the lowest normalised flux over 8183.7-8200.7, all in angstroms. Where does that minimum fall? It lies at 8197.87 angstroms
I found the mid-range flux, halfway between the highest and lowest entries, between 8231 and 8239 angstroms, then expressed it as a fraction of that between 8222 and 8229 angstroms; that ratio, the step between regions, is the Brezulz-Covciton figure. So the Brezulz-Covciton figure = 1.05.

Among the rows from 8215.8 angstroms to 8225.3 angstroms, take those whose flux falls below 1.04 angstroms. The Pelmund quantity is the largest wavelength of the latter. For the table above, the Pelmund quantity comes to 8224.34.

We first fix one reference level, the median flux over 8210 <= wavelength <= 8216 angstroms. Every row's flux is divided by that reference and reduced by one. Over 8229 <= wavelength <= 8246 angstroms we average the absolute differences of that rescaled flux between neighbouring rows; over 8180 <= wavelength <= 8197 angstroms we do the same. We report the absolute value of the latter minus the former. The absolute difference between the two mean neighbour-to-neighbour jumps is 0.013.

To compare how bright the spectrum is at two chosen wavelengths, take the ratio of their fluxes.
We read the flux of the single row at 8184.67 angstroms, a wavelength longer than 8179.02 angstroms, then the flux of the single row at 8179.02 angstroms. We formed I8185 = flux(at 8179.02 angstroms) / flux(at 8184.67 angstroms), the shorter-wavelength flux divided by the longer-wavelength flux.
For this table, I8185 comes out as 1.14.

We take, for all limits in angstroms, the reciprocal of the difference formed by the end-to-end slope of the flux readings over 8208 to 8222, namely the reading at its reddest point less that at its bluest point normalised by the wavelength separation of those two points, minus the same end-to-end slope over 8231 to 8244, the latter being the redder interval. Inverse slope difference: 42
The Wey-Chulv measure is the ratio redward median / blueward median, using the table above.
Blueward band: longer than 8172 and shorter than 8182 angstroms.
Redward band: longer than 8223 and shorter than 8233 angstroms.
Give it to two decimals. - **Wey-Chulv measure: 0.89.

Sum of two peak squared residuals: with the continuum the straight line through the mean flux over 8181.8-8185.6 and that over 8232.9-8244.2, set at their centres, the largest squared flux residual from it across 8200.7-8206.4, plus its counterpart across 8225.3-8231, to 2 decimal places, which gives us 0.46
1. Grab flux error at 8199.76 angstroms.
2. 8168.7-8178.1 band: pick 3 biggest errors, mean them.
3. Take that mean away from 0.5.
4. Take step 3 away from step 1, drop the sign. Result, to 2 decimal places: 0.15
